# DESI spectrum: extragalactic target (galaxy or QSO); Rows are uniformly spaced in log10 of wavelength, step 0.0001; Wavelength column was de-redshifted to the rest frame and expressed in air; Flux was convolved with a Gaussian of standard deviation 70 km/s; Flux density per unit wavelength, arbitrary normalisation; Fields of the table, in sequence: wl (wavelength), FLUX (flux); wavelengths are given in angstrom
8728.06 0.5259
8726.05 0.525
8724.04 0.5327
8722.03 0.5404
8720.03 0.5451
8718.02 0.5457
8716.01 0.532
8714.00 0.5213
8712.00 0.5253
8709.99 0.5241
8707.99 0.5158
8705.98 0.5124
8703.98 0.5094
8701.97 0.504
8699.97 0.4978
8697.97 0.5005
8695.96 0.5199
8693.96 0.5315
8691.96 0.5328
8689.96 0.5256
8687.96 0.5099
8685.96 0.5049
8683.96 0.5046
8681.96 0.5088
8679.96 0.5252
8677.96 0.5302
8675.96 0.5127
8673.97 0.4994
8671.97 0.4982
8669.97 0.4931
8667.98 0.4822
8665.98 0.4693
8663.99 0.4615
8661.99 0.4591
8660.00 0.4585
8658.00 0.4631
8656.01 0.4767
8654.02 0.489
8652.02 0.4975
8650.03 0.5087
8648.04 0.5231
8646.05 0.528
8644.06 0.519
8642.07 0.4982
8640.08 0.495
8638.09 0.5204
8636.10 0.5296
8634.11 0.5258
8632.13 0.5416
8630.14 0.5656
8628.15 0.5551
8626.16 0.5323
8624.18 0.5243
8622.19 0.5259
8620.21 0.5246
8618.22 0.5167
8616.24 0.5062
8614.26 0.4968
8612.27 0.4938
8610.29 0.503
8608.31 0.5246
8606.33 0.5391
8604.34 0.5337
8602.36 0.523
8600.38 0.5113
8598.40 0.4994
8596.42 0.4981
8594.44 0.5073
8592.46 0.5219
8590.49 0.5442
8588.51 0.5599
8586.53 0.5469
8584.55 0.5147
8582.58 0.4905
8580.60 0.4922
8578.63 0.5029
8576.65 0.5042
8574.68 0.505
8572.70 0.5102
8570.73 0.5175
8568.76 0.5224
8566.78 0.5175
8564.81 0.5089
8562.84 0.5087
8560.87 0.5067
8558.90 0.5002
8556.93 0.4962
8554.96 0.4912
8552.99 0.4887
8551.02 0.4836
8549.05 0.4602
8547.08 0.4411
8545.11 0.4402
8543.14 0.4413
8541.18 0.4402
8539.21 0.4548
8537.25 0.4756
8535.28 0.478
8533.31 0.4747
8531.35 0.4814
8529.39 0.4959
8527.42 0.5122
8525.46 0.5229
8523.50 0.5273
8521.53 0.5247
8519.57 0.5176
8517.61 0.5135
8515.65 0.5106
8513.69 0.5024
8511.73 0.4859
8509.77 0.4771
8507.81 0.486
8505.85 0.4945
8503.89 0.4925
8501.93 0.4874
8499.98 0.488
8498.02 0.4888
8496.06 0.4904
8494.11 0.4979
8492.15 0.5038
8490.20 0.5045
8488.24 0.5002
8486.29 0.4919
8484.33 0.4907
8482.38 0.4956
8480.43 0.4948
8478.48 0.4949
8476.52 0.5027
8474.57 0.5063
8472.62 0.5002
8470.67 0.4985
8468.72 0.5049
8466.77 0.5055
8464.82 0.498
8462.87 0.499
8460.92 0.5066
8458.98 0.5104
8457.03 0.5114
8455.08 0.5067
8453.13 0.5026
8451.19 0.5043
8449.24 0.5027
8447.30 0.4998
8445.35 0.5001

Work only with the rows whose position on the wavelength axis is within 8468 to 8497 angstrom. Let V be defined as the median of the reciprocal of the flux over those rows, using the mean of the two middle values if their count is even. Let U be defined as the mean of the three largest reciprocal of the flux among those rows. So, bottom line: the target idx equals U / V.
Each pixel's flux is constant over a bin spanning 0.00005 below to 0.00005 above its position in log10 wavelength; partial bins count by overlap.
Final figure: 1.02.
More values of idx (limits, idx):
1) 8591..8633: 1.05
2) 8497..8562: 1.11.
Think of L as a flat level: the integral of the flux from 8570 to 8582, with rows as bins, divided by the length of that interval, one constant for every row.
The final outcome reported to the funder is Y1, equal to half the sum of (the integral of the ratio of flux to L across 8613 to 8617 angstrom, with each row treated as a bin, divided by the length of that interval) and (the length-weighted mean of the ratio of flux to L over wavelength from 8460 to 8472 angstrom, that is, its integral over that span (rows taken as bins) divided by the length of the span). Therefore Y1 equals 0.99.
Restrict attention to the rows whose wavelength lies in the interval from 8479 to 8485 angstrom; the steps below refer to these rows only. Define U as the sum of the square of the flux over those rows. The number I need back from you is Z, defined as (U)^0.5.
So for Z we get 0.86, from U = 0.73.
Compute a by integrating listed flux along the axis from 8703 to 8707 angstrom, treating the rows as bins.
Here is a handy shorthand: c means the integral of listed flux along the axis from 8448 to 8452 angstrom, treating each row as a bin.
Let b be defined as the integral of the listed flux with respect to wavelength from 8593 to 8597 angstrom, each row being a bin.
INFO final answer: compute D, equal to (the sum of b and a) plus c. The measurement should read 6.1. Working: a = 2.04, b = 2.02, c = 2.01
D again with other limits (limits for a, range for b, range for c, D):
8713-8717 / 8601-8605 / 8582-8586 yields 6.2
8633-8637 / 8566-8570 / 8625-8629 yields 6.4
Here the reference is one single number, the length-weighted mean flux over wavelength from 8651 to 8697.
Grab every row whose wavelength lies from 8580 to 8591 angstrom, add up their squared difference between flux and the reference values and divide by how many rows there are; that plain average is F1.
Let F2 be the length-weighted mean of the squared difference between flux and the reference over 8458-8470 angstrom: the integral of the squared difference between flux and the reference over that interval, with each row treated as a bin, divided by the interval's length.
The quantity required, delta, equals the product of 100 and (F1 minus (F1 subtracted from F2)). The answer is 0.29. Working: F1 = 0.0015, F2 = 0.0001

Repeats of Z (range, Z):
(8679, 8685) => 0.89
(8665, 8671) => 0.83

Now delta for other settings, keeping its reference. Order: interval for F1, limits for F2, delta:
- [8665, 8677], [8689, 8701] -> -0.02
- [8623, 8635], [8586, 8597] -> 0.26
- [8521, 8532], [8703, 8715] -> 0.05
